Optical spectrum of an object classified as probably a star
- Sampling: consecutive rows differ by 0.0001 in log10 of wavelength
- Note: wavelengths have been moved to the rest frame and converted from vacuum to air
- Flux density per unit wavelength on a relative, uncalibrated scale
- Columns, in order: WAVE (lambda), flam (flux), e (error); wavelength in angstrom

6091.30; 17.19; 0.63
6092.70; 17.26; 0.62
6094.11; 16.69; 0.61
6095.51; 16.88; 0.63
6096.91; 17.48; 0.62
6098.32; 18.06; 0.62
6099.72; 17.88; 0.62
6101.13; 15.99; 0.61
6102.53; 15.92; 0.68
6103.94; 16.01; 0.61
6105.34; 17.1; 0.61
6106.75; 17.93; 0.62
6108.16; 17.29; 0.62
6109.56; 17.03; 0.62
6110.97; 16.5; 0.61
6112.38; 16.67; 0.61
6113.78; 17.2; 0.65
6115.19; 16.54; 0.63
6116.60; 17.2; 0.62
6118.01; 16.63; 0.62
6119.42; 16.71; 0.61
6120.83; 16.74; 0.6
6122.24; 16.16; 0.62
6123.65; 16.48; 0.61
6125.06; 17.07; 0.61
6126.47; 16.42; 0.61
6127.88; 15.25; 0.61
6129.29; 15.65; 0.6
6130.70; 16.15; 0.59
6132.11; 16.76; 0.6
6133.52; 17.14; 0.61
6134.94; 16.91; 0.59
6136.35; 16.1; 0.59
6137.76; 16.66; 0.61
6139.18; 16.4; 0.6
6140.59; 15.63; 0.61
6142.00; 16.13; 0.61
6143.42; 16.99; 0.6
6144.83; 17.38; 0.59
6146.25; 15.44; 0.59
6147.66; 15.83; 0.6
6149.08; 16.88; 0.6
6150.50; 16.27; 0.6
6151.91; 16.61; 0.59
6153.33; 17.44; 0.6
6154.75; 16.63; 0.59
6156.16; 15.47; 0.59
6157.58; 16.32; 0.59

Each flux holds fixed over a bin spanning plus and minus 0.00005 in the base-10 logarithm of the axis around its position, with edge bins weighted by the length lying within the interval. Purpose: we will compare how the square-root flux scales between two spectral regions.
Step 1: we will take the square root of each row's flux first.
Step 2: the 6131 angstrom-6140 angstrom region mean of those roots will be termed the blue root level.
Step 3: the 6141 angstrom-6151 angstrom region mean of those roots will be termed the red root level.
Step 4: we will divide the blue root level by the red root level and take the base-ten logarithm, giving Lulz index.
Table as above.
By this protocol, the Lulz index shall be 0.003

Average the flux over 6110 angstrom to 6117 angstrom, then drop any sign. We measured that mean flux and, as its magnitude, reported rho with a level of 16.8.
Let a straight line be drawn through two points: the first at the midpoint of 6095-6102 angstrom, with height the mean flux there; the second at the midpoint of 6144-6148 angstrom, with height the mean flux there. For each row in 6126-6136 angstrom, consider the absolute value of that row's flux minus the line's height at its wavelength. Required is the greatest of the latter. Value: 1.4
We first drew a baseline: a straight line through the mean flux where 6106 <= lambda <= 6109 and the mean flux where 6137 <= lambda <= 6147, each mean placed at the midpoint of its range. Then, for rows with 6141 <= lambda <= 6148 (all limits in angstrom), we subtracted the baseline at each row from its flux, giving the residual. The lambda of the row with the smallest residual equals 6146.25 angstrom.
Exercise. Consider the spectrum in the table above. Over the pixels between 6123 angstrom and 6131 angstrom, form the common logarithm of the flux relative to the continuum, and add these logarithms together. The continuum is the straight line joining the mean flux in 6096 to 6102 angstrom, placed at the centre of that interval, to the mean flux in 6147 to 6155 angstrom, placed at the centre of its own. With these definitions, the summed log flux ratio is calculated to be -0.12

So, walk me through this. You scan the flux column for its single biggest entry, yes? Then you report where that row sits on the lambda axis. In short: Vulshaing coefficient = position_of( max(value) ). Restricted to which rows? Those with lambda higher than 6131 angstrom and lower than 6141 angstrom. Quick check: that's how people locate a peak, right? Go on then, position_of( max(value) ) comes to 6133.52 angstrom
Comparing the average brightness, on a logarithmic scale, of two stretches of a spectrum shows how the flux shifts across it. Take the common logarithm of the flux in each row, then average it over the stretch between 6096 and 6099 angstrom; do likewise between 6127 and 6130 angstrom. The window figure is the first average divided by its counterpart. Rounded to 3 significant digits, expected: 1.05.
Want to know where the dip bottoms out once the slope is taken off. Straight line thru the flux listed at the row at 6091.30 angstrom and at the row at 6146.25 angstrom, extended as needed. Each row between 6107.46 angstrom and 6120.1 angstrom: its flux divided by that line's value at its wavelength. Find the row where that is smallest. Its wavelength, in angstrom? 6110.97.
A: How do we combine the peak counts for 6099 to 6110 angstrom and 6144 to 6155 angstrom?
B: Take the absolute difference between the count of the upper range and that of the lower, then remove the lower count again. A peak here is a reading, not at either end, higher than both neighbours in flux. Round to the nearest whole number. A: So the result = 0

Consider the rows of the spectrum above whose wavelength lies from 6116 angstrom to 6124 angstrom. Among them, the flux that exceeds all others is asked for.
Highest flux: 17.2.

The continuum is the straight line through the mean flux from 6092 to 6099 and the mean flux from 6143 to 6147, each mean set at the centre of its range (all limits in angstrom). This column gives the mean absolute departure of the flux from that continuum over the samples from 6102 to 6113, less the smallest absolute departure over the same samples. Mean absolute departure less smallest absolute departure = 0.51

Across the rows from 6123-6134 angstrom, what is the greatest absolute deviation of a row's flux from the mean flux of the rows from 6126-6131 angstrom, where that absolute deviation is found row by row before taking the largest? 1.3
